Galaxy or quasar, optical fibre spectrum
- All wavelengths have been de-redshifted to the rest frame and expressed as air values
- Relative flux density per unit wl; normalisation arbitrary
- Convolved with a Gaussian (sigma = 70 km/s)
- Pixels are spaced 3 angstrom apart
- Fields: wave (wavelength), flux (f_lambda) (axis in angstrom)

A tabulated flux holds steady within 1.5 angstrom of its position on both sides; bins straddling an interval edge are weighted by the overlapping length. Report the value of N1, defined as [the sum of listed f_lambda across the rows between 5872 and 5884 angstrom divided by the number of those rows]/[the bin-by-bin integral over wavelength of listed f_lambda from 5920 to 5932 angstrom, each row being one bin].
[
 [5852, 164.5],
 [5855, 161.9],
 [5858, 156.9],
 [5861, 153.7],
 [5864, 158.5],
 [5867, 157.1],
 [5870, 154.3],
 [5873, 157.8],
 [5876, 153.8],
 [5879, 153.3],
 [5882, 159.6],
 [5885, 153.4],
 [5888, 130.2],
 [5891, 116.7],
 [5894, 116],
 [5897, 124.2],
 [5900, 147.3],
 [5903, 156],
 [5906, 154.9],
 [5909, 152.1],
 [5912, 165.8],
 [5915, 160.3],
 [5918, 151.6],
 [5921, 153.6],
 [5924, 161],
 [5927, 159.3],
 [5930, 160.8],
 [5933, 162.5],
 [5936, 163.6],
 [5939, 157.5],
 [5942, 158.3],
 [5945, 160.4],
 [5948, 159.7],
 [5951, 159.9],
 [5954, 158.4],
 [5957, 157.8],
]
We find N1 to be 0.082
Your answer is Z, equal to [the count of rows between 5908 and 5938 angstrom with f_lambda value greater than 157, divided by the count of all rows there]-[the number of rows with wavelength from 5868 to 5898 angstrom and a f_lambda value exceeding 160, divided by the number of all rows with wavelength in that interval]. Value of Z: 0.70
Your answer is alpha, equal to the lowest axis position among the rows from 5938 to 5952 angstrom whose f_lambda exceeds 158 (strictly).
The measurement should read 5942 angstrom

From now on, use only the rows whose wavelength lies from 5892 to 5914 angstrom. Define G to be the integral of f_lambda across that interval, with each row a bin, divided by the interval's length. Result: 145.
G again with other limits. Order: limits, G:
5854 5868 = 157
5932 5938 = 163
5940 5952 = 159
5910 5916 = 162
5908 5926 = 158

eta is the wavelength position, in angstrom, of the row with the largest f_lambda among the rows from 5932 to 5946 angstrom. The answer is 5936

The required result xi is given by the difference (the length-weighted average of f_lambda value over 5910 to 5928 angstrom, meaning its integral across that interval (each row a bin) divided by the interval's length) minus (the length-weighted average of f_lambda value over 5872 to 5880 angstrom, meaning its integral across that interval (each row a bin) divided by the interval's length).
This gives 3.5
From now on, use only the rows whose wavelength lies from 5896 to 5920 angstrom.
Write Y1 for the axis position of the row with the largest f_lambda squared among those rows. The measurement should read 5912 angstrom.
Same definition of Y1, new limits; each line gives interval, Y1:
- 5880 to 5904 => 5882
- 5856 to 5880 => 5864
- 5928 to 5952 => 5936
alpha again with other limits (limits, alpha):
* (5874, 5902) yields 5882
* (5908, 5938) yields 5912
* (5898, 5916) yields 5912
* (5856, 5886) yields 5864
